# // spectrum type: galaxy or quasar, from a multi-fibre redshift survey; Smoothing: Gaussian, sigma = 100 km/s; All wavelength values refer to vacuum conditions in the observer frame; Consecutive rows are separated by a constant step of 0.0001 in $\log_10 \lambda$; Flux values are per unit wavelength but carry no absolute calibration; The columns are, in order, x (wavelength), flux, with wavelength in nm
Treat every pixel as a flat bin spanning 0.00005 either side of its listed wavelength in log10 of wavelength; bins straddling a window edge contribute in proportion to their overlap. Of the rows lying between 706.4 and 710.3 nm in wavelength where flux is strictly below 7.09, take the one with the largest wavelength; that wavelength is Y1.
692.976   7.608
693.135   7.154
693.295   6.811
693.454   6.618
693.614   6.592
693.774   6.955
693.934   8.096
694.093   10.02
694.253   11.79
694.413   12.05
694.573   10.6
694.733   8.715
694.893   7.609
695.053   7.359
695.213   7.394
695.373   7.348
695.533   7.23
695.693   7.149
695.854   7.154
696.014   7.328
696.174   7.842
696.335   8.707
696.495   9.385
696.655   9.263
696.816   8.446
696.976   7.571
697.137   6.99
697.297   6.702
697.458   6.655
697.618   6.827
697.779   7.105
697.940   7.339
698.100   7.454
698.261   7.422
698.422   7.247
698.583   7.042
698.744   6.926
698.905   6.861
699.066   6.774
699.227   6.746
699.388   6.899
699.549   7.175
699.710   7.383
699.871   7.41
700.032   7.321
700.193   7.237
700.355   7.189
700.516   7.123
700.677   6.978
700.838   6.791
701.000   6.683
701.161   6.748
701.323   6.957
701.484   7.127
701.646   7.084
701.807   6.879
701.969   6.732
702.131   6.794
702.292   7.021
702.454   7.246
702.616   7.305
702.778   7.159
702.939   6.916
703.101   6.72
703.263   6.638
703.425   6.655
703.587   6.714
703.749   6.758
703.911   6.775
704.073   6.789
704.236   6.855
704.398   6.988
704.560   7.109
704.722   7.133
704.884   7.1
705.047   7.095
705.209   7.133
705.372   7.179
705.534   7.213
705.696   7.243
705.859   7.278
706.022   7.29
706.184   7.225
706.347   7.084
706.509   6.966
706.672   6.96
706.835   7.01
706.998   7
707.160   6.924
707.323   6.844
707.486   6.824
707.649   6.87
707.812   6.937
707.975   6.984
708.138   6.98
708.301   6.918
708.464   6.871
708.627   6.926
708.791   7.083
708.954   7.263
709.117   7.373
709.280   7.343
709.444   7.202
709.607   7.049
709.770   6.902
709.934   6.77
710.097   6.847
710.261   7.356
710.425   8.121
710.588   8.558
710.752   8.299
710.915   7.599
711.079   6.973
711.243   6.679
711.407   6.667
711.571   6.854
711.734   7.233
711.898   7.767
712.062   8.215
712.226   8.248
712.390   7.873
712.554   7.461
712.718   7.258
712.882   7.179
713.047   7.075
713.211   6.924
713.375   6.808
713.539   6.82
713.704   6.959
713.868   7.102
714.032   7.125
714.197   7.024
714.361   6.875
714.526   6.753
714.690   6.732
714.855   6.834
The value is 710.097 nm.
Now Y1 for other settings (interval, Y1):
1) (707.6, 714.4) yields 714.361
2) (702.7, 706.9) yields 706.835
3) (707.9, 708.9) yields 708.791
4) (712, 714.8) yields 714.690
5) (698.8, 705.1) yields 704.398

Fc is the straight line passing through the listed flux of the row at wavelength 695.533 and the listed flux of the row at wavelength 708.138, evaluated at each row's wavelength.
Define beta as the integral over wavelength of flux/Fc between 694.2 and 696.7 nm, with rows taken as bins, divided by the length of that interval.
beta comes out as 1.18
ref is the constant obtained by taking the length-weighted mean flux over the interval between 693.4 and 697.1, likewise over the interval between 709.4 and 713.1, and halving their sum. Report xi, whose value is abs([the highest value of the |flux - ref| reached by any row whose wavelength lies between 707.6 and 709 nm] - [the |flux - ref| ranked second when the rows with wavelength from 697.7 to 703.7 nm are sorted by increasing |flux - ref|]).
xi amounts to 0.55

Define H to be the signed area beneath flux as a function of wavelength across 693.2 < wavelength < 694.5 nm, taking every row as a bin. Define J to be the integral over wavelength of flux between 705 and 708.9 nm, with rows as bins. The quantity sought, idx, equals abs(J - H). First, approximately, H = 11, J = 27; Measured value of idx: 16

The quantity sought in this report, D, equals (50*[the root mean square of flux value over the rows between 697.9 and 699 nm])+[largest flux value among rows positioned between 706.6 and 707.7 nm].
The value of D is 366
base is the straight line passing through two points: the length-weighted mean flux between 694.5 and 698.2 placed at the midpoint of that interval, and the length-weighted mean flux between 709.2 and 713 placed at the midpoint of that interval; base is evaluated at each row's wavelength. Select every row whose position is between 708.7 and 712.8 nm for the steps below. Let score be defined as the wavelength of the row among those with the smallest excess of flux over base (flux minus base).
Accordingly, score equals 711.407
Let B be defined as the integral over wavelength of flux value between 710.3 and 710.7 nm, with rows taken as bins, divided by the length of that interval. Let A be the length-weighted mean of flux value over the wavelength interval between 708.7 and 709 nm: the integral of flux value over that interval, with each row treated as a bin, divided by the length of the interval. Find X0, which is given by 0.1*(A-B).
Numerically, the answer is -0.11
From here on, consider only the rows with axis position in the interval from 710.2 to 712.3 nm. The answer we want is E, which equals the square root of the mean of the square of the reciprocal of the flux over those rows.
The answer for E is 0.133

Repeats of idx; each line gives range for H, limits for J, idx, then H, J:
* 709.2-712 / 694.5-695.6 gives 12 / 20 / 9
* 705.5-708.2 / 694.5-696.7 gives 1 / 19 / 18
